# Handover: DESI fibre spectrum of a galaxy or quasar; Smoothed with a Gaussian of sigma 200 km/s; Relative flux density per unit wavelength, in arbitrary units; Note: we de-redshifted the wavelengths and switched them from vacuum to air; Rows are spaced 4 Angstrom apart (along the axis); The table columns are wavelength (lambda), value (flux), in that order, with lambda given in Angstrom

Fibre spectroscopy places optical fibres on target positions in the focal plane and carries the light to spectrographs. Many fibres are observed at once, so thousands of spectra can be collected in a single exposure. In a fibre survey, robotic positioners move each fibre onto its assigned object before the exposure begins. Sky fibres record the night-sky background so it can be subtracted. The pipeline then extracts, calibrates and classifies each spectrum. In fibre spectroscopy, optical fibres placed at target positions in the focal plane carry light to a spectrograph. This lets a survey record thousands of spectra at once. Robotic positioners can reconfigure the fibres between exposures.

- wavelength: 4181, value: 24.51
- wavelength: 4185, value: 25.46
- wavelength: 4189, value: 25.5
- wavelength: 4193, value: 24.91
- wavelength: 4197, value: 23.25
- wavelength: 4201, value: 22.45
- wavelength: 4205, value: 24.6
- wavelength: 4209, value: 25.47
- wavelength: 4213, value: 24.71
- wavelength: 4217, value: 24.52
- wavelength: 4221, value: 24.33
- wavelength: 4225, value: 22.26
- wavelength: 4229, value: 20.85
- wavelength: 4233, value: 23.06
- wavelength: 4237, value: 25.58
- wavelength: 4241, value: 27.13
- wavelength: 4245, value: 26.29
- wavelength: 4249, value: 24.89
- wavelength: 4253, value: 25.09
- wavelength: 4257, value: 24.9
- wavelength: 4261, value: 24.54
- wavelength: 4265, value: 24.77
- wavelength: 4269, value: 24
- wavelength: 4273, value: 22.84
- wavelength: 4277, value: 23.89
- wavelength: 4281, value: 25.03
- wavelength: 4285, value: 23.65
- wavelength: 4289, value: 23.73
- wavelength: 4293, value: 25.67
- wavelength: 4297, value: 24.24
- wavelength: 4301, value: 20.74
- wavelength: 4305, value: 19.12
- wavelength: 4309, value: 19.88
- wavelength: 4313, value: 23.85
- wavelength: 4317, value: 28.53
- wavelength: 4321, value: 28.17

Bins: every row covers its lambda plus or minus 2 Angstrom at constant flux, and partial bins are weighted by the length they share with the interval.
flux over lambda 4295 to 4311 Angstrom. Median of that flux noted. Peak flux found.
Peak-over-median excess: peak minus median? 3.9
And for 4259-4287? 1.0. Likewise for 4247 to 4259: 0.2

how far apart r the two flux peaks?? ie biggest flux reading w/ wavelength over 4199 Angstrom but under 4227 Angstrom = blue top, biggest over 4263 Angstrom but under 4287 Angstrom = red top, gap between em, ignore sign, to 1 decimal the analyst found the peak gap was 0.4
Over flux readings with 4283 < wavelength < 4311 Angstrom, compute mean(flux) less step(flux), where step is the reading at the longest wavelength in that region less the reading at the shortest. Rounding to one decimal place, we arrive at 26.2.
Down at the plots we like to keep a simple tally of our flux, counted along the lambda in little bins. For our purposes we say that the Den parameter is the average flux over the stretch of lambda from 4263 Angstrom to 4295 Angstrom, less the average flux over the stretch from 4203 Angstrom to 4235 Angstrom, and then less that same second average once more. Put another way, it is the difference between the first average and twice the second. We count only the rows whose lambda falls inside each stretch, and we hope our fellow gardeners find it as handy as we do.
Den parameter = -23.3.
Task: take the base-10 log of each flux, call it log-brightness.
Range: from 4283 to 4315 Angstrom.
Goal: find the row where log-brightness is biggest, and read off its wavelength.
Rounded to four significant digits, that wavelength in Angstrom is 4293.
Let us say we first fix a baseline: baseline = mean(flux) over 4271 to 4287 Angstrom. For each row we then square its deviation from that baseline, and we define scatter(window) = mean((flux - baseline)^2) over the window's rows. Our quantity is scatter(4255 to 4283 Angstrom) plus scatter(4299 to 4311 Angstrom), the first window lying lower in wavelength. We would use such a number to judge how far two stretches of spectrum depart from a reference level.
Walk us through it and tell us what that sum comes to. 16.6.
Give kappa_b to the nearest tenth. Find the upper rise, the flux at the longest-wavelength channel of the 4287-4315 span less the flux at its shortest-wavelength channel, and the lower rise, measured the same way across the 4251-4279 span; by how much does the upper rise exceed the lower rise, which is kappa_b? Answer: 1.3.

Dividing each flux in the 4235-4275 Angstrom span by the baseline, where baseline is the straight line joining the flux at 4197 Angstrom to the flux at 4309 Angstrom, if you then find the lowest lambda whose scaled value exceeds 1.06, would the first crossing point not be 4237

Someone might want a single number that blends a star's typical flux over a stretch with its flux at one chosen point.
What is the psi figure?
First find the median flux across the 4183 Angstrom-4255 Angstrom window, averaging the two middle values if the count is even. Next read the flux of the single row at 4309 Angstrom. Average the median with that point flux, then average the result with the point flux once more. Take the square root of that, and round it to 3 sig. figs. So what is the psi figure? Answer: 4.59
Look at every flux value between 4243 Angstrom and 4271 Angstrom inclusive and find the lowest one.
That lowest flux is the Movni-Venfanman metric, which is 24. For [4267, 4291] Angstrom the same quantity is 22.84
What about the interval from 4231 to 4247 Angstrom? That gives 23.06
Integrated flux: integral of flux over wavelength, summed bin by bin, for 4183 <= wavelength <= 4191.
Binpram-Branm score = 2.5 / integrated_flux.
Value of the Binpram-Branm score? 0.0123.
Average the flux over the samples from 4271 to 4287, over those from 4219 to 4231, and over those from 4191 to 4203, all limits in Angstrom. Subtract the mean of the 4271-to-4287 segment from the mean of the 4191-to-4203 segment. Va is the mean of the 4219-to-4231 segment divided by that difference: -71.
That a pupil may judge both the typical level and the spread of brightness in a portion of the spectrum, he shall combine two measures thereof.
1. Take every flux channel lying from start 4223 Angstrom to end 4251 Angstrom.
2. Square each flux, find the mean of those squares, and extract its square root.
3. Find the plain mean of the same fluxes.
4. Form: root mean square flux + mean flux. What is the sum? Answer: 48.7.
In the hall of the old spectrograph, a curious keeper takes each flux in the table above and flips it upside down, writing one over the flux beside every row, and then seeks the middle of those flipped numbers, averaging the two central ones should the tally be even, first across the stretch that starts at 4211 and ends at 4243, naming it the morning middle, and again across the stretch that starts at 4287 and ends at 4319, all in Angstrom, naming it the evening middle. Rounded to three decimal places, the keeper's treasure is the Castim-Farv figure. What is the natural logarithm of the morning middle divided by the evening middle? -0.026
